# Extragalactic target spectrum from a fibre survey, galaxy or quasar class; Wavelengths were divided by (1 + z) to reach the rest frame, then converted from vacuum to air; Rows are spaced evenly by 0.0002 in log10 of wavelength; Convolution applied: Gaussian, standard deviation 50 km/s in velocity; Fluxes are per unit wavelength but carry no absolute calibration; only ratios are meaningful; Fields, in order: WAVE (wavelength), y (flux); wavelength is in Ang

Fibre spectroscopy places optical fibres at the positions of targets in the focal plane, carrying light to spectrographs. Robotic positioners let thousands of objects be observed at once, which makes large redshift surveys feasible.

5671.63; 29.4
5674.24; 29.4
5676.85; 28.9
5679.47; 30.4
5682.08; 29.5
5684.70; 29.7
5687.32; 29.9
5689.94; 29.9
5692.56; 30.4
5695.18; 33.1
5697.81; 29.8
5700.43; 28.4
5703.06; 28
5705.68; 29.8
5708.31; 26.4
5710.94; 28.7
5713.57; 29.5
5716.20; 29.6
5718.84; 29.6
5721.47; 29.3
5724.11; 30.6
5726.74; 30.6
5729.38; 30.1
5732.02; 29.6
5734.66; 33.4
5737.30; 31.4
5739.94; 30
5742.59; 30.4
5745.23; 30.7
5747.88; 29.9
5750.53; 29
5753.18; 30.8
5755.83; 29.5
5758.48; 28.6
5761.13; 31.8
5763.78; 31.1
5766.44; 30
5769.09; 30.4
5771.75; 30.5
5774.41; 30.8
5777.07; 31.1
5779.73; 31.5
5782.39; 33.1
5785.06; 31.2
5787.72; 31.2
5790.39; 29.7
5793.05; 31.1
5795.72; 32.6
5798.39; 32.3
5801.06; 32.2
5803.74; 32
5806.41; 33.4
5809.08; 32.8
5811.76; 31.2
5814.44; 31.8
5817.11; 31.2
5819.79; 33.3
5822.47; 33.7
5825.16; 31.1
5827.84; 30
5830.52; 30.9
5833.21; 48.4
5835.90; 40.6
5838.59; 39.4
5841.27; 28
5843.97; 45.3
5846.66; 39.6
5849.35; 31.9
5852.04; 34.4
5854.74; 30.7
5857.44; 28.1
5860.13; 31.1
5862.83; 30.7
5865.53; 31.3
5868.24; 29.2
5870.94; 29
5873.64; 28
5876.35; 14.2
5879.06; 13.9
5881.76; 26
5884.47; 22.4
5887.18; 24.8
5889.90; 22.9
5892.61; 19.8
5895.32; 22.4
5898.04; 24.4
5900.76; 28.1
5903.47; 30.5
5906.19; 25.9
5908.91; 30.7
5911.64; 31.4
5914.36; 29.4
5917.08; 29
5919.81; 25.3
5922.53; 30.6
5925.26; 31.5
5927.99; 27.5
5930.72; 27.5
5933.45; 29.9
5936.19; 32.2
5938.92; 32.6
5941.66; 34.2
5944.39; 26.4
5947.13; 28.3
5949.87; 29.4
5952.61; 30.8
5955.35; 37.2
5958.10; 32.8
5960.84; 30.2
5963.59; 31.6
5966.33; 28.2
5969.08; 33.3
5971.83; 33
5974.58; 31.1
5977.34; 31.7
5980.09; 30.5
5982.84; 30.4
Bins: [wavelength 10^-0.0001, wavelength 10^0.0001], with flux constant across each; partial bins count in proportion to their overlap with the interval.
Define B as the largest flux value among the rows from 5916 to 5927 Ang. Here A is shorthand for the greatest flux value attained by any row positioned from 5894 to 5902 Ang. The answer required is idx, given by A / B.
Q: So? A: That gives 0.89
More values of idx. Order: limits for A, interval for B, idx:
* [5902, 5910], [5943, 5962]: 0.83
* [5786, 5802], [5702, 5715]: 1.09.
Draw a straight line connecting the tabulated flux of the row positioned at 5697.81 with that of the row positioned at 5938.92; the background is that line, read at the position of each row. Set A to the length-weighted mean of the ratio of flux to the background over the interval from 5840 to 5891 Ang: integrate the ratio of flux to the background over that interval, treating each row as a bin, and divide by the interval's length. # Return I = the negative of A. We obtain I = -0.90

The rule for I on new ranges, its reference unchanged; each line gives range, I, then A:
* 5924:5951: -0.92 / 0.92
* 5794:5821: -1.04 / 1.04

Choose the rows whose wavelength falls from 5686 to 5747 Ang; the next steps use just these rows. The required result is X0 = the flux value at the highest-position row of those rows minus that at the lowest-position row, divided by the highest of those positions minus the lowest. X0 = 0.014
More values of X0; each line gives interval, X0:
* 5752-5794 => 0.008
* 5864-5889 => -0.300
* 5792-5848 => 0.159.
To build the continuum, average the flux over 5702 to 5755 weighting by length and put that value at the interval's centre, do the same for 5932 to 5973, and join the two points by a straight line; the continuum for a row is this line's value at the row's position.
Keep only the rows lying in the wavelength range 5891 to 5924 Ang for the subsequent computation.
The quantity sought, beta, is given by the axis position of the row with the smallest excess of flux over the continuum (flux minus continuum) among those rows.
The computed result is 5892.61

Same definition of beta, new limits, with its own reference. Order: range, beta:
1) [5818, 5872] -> 5857.44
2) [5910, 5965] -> 5919.81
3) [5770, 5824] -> 5790.39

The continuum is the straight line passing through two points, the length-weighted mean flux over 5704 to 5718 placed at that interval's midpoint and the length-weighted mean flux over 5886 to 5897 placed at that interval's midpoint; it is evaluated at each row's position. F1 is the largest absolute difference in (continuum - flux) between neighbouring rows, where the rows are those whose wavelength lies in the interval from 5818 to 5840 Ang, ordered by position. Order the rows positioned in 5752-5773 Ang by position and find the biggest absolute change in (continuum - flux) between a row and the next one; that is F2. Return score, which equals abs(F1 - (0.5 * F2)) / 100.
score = 0.16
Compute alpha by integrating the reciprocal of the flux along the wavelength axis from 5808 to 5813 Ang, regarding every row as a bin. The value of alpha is 0.156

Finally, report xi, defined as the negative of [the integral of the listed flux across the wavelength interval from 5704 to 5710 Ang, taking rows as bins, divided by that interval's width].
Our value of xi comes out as -28.2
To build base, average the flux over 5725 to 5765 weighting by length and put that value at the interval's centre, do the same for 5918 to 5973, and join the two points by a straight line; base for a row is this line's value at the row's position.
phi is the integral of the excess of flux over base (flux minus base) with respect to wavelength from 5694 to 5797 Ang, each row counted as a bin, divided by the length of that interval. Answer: -0.14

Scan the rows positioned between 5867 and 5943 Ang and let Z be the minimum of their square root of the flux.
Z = 3.73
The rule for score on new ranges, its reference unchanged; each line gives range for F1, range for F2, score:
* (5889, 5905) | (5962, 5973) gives 0.01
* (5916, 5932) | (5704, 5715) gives 0.04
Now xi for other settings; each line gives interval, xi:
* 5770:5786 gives -31.3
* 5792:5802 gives -32.1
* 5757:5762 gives -30.1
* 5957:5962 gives -31.5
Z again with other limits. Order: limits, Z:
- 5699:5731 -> 5.14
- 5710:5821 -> 5.35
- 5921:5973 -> 5.14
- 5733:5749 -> 5.47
